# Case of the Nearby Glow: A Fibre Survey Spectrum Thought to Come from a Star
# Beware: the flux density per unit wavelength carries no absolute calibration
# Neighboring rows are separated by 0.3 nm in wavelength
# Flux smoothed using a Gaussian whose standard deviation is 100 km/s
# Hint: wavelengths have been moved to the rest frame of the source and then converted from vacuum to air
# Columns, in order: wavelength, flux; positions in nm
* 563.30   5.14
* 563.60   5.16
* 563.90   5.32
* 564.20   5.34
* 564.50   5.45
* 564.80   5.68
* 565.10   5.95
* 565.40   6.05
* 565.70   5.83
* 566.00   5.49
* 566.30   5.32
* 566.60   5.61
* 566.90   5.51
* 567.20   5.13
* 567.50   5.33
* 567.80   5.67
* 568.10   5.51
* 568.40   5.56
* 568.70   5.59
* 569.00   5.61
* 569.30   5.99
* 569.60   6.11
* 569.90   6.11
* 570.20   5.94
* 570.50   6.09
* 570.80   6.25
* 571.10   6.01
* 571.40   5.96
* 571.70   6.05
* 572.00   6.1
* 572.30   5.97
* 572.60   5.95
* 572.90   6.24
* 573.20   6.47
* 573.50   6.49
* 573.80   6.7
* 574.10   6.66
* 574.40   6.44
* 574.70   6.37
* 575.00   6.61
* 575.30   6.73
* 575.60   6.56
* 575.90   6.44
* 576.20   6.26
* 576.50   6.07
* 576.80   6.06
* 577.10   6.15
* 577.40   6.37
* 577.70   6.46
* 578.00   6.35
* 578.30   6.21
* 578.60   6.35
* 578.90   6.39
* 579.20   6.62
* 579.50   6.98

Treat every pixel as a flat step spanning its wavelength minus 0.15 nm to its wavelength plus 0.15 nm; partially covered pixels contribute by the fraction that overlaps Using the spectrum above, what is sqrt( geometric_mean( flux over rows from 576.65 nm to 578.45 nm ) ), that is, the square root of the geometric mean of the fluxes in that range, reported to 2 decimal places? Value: 2.50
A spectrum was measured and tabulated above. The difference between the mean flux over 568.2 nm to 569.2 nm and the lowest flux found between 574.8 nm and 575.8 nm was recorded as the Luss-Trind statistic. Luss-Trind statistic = -1.0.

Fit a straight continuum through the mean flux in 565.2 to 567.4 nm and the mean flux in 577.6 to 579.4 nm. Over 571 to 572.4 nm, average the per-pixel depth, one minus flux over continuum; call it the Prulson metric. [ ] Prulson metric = -0.01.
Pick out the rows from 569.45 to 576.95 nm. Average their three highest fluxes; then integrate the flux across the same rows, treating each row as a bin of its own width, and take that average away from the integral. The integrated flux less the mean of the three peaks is 40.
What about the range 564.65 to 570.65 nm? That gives 28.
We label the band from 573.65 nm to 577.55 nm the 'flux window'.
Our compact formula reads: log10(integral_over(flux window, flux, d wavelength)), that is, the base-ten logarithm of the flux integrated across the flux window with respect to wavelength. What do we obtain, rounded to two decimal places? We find 1.40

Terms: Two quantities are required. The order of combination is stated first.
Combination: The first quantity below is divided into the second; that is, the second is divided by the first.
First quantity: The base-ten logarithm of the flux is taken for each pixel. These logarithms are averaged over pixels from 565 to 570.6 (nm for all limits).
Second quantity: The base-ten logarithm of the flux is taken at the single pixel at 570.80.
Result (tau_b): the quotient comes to 1.05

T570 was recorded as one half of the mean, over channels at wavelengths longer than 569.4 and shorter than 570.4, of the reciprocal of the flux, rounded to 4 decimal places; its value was 0.0826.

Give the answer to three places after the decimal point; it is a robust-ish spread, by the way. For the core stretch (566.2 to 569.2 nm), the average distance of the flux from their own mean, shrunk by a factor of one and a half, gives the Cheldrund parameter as 0.090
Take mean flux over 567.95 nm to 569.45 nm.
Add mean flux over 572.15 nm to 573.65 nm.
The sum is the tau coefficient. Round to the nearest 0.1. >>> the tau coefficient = 11.9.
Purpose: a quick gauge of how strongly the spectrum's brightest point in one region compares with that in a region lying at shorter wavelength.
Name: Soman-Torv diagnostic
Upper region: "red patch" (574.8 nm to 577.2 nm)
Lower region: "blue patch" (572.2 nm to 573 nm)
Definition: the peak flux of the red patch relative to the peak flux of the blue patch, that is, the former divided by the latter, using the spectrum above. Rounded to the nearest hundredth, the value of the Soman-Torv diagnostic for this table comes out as 1.08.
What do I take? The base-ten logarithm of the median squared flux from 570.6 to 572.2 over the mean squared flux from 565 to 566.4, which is 0.05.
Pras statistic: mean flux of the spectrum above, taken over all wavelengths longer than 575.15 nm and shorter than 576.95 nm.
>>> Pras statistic 6.4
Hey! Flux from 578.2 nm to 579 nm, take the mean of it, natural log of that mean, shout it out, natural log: 1.84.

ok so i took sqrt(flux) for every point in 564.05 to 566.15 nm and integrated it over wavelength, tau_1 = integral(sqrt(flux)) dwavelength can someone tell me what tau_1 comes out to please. 5.0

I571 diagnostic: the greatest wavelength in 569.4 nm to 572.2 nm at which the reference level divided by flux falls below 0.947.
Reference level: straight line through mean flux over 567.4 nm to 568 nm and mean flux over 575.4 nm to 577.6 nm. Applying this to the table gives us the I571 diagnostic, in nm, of 570.80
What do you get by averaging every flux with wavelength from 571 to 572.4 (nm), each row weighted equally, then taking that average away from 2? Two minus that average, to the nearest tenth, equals -4.0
